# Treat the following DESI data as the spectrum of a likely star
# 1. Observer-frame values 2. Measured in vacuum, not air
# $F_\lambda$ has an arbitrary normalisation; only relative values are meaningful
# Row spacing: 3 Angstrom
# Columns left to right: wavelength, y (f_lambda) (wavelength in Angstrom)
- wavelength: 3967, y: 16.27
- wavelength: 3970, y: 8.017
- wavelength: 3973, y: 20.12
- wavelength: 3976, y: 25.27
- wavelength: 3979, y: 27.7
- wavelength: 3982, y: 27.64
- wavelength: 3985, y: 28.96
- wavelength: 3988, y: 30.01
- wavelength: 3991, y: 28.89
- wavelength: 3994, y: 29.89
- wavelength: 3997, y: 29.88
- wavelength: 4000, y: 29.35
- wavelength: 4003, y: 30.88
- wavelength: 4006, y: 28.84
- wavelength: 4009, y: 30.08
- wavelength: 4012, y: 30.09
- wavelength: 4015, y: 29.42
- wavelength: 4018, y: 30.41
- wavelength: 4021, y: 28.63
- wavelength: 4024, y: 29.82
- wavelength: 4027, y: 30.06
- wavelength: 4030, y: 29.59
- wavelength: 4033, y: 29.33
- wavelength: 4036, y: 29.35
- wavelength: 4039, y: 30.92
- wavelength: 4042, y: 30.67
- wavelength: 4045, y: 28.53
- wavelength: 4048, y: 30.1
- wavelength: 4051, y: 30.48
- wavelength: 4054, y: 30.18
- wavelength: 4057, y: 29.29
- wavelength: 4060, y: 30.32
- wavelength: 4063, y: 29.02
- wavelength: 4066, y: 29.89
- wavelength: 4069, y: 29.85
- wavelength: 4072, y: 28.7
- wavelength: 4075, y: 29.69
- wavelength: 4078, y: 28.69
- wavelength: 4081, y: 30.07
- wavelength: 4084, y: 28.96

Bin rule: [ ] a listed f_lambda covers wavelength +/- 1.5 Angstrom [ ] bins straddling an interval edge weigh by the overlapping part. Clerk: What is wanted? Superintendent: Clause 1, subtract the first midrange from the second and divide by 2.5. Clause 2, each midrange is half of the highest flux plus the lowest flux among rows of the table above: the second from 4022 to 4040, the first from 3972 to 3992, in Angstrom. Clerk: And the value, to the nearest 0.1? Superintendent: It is 2.0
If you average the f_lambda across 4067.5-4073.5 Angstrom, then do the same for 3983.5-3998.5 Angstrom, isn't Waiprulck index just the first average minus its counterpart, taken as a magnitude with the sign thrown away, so 0.25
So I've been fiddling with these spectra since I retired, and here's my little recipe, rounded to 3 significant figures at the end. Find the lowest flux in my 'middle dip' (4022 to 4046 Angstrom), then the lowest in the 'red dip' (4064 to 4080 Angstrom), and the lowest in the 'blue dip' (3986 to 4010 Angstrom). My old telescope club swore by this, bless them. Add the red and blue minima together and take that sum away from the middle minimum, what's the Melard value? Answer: -29.0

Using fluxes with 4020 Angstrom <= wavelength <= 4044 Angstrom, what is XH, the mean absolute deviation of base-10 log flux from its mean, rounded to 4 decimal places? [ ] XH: 0.0083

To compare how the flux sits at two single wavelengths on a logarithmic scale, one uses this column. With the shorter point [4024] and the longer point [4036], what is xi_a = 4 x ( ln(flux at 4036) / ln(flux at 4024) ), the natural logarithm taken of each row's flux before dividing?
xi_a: 3.98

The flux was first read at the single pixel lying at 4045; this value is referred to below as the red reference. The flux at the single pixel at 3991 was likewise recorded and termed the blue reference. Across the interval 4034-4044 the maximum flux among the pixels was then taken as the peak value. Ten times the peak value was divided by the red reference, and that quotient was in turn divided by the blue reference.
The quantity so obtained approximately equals 0.38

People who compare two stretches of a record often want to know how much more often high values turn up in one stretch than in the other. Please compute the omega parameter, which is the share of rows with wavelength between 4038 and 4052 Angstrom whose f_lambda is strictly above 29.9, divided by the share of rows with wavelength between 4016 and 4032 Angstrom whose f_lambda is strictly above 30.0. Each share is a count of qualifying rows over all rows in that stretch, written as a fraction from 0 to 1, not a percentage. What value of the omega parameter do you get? 2.0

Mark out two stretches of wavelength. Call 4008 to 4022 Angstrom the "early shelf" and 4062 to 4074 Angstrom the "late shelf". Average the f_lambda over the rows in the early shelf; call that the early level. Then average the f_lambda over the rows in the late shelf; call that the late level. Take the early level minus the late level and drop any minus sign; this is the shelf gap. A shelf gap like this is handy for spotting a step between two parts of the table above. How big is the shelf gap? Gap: 0.36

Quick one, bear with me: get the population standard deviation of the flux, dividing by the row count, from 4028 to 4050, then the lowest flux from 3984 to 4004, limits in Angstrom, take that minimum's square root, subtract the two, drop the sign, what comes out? 4.60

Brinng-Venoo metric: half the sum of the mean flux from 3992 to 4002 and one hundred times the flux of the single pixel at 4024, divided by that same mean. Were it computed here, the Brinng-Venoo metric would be 50.7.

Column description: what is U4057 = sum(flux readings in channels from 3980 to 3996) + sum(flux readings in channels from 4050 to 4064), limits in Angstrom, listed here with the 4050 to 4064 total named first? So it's 294.7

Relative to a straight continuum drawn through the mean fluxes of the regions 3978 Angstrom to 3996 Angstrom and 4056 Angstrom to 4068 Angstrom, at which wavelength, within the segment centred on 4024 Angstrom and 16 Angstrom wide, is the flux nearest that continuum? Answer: 4030 Angstrom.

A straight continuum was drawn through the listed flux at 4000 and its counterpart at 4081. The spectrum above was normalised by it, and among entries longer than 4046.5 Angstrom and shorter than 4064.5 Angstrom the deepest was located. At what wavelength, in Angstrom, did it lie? 4063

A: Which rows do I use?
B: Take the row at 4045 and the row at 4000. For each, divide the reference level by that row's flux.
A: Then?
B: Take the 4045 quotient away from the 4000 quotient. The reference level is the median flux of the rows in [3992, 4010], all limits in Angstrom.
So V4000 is -0.029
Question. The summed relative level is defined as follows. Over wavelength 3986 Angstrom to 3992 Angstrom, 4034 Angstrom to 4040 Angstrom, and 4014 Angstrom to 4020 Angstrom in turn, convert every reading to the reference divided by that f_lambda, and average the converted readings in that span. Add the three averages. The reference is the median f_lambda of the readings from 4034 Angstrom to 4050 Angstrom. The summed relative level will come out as 3.03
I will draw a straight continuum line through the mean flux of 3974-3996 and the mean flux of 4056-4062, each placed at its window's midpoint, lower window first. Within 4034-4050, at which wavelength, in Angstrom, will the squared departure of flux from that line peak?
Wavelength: 4039 Angstrom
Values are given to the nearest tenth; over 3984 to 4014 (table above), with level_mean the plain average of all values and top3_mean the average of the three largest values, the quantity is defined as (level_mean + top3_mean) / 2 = 30.0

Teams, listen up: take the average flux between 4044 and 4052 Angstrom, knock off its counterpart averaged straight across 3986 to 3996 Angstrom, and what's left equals 0.1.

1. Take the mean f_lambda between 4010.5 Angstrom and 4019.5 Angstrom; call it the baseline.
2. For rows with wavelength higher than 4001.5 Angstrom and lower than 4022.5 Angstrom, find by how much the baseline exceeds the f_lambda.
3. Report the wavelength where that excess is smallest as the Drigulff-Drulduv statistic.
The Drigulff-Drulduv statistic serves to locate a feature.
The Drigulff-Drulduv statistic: 4003 Angstrom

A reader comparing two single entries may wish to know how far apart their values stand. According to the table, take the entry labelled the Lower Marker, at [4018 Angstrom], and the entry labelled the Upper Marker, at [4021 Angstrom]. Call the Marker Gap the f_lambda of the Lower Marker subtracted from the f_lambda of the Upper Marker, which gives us -1.8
